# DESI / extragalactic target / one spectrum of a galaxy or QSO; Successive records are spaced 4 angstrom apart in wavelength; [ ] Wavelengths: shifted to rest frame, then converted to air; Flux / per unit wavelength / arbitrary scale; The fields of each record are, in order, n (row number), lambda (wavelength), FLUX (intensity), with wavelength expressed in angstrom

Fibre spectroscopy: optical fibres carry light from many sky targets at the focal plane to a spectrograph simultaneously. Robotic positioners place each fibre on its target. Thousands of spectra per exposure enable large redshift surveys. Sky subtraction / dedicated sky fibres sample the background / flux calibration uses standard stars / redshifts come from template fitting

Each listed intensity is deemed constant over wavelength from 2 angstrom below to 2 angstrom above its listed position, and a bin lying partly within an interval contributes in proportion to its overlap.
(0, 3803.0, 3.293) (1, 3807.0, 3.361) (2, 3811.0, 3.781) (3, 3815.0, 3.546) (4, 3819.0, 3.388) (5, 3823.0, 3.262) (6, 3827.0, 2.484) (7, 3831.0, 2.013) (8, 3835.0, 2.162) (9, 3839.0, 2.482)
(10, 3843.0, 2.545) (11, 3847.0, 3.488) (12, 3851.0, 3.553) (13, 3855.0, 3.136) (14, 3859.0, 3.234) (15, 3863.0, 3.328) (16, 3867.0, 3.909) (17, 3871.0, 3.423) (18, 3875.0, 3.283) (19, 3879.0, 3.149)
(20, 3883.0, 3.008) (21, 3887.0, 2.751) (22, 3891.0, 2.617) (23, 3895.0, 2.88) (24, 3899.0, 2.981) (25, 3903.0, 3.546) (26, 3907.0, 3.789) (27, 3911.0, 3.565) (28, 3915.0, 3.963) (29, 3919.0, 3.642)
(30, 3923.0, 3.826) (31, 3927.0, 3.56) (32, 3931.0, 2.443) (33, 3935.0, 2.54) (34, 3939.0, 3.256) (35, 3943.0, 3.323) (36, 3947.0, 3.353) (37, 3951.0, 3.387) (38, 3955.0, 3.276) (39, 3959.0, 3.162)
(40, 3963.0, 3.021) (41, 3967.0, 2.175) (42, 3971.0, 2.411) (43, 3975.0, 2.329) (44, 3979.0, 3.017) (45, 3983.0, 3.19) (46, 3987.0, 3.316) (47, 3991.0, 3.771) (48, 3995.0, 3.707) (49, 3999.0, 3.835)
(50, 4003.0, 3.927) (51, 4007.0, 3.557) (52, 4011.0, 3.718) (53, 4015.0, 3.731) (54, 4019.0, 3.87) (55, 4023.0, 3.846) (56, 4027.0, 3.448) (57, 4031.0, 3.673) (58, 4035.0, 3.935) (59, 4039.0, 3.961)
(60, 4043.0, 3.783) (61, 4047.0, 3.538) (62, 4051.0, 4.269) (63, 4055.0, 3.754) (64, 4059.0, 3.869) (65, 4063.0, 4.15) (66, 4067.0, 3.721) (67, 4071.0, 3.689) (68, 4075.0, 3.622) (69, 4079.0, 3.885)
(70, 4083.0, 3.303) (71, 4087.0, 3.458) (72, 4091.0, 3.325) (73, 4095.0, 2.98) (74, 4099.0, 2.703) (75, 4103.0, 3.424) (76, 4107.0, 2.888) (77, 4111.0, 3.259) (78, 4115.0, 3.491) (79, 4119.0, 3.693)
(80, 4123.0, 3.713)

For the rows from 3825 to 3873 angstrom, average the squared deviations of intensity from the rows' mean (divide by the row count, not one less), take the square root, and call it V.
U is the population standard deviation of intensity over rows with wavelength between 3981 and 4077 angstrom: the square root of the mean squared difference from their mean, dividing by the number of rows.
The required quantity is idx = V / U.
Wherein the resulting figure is 2.5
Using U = 0.23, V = 0.59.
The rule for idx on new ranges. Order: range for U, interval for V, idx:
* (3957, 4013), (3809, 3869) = 1.0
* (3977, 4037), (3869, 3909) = 1.3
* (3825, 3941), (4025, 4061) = 0.4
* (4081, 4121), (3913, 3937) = 2.1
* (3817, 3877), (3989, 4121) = 0.6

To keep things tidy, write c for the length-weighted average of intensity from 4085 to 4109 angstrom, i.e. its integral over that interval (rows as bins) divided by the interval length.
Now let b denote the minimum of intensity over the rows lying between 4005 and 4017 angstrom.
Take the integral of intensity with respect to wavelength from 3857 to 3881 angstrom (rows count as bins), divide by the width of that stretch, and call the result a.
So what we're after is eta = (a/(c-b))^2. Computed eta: 63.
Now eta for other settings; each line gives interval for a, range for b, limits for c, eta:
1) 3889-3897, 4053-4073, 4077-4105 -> 49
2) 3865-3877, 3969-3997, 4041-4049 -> 7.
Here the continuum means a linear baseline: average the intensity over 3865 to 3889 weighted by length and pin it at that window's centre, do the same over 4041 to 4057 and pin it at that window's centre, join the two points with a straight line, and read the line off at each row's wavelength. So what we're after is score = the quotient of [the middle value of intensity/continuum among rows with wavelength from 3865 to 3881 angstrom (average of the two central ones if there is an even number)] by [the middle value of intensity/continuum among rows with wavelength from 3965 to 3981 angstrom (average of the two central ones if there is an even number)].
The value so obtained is 1.56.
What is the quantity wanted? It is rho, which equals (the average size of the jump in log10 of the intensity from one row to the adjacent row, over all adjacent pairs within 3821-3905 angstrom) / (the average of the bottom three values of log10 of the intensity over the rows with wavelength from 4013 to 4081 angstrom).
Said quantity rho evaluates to 0.083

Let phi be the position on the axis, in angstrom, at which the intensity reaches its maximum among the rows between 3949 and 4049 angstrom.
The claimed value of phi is 4039.0 angstrom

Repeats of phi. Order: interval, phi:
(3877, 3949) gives 3915.0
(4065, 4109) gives 4079.0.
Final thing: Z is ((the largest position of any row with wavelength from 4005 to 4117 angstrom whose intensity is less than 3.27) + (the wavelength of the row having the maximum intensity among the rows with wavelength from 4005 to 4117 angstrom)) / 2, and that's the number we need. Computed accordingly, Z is 4081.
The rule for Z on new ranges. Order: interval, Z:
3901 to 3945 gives 3927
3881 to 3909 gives 3903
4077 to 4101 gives 4089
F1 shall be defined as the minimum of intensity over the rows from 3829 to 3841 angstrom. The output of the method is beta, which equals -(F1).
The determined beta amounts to -2.01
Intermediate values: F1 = 2.013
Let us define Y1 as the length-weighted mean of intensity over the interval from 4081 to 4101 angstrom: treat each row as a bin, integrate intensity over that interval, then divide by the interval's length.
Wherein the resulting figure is 3.2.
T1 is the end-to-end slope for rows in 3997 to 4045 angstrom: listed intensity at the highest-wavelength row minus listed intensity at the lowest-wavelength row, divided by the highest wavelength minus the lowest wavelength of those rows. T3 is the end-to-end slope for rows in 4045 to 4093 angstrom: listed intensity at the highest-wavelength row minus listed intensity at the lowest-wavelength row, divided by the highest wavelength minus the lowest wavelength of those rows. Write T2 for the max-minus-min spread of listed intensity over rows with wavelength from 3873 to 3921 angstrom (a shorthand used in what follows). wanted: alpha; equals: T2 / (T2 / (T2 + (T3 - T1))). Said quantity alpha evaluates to 1.3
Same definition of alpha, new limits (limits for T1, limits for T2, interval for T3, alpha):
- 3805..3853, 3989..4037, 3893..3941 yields 0.5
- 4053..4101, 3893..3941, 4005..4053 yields 1.6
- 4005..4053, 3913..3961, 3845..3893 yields 1.5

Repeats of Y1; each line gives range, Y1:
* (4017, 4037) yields 3.8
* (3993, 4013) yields 3.7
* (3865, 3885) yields 3.4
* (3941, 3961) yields 3.3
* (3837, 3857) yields 3.0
